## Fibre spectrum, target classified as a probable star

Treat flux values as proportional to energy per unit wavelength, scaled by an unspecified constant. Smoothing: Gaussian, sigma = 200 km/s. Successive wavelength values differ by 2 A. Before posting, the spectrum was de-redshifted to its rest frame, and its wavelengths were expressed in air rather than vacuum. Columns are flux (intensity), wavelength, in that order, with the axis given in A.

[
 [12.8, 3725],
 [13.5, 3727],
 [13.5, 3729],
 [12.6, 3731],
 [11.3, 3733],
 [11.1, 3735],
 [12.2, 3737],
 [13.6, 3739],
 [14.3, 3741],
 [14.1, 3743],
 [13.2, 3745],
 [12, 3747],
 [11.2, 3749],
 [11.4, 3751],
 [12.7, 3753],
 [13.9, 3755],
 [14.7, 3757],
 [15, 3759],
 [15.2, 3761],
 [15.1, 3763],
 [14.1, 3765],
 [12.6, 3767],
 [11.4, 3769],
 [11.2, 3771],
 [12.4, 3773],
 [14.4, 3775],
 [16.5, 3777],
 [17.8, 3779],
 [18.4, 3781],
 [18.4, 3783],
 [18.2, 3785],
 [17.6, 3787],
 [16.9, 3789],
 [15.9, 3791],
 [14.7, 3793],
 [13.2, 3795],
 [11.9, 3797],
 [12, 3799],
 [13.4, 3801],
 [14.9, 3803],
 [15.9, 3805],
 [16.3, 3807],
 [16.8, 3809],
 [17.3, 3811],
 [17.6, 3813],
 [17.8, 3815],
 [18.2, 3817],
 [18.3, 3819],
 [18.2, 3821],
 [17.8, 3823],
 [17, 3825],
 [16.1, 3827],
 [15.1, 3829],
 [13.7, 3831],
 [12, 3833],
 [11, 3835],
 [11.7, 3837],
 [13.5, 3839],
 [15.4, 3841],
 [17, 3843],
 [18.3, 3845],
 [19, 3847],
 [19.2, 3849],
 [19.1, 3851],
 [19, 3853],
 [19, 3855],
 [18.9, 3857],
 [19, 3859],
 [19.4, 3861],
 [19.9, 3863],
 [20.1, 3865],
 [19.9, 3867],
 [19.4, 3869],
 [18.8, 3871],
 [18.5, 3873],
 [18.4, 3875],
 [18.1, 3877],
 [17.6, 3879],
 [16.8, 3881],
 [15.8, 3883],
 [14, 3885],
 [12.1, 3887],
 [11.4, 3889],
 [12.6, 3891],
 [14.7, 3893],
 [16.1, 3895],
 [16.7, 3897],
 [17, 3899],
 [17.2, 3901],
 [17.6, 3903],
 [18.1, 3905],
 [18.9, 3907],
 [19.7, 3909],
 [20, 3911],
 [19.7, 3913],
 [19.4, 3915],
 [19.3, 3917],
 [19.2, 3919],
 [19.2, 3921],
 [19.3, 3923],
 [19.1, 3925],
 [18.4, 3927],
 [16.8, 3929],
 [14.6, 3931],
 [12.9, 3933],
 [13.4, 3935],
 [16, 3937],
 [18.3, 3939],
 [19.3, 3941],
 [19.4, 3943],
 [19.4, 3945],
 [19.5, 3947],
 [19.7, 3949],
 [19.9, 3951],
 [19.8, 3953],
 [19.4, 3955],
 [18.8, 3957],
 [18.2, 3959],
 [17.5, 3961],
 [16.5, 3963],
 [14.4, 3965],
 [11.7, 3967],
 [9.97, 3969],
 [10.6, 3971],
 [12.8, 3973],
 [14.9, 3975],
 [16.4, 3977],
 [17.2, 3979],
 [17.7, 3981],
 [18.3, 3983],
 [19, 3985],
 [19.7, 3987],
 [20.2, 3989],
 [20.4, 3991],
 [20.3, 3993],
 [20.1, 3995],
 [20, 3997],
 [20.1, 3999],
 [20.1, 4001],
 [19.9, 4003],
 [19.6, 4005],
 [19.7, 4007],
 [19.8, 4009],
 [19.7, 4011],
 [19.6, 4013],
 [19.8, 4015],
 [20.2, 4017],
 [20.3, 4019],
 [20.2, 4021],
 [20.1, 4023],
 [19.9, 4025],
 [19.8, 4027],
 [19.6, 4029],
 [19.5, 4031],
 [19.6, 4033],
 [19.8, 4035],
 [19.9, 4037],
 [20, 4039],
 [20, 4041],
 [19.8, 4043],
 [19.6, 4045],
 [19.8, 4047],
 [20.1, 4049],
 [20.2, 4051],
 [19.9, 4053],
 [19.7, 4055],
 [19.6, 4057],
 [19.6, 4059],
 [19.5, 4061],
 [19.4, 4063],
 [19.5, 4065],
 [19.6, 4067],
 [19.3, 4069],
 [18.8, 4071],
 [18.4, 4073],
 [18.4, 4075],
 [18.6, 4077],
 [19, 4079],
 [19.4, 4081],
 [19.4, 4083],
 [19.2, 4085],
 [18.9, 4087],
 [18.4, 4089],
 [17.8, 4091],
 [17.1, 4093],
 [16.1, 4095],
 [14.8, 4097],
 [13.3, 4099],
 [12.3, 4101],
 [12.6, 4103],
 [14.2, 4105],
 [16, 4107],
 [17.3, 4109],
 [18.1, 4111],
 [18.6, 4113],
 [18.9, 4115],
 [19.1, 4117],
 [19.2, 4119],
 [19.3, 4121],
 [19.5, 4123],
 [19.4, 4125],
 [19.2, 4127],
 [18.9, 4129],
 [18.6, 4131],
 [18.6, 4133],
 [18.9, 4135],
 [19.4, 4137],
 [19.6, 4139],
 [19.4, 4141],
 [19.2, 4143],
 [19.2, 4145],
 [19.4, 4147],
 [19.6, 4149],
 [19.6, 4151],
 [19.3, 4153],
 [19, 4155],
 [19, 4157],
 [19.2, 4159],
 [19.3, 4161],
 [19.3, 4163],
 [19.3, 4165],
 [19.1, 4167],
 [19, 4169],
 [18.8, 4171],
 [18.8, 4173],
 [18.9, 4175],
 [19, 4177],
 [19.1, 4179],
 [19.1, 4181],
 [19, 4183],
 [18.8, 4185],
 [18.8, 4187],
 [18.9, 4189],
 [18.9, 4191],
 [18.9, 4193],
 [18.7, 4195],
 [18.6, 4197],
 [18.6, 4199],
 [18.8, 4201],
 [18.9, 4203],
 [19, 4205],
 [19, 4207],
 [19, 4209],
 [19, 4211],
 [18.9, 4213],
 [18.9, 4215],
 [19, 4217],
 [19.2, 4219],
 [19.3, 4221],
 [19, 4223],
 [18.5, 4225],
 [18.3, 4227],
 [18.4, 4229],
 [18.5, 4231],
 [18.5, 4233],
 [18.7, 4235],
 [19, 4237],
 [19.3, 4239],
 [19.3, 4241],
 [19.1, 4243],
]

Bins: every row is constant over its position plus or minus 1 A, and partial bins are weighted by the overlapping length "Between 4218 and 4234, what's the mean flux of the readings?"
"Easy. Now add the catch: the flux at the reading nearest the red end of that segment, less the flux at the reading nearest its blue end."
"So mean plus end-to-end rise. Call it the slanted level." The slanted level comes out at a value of 18.0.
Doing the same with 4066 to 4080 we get 18.3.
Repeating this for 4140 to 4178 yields 18.8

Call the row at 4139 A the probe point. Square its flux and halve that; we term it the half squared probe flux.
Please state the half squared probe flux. 192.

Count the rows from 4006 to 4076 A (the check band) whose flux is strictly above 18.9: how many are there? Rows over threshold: 32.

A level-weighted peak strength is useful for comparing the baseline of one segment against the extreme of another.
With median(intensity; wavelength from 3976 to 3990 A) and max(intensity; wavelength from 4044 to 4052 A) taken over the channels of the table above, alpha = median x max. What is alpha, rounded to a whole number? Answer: 370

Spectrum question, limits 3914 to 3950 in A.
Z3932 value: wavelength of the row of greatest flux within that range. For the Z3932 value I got 3949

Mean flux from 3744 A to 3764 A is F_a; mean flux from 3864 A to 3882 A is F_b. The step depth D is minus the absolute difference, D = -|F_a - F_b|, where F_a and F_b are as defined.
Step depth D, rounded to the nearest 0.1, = -5.2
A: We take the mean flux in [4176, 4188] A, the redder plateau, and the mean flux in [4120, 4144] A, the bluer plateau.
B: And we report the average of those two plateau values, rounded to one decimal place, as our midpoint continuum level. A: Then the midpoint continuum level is 19.1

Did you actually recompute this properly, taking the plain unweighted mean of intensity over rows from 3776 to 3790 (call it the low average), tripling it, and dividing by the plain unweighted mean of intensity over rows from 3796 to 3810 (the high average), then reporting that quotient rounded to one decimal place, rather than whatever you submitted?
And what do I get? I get 3.7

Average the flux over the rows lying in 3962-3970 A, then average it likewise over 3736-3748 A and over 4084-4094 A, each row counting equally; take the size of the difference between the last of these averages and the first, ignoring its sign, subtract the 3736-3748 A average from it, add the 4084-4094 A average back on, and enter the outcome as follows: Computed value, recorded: 10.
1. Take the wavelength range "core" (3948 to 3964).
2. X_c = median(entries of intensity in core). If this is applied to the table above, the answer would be 19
